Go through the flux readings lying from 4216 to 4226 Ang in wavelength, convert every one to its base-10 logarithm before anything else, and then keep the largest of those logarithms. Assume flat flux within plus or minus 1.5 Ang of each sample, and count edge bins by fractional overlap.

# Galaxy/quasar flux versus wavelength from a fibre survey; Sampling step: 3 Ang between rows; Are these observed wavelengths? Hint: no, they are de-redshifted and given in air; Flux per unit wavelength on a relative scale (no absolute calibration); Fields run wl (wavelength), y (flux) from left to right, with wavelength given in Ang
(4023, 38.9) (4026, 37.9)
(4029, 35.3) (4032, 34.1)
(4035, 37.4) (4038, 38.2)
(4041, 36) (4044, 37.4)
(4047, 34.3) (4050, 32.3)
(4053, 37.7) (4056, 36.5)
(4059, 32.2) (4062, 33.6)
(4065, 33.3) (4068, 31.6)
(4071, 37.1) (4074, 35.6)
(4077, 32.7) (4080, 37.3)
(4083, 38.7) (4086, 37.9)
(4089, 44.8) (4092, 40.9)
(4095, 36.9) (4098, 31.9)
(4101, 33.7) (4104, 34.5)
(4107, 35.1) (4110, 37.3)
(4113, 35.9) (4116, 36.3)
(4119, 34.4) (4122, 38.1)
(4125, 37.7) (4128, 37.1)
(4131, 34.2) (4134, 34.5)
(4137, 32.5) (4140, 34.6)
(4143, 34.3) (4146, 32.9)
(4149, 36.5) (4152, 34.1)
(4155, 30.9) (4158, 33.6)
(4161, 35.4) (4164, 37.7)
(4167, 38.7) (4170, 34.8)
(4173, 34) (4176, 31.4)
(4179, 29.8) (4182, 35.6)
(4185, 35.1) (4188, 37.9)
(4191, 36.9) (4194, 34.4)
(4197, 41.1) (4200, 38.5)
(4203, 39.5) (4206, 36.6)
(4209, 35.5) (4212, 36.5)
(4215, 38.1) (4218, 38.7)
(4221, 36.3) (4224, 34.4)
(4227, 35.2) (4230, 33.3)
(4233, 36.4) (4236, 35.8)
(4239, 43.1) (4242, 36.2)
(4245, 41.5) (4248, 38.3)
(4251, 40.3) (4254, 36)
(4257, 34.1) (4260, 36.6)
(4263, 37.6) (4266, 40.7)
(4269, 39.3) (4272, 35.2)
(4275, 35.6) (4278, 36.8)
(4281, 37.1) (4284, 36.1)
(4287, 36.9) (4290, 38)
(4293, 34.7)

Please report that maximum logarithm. 1.588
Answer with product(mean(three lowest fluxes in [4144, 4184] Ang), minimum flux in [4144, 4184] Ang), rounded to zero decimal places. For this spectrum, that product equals 915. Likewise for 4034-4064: 1053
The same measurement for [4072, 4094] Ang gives 1151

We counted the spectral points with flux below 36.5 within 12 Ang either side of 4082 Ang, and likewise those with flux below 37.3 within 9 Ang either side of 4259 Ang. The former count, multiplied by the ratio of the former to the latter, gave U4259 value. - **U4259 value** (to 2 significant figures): 1.3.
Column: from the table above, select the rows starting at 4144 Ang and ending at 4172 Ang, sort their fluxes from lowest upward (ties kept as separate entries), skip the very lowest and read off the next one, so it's 32.9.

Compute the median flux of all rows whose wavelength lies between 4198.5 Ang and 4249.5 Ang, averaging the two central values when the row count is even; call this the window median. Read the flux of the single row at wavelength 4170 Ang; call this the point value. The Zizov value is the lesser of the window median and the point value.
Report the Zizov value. 34.8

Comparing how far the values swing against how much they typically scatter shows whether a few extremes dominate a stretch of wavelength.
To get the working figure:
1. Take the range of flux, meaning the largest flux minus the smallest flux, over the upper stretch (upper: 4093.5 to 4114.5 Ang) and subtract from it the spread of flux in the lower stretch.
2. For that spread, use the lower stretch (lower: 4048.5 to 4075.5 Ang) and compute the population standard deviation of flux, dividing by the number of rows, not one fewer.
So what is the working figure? 3.2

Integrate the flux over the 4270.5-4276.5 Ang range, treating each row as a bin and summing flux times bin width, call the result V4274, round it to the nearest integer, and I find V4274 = 212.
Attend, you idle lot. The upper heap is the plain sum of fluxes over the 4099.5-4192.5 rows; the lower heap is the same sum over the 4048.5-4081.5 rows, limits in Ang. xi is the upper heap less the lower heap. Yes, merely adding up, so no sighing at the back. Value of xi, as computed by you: 706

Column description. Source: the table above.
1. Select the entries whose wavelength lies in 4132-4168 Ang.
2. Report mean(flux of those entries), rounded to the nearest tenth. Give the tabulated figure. 34.6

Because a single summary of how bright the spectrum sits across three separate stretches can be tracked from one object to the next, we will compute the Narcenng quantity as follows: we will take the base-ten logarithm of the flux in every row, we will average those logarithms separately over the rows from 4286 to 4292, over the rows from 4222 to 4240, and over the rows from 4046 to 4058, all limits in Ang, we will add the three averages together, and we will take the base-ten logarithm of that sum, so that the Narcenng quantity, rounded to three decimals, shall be 0.670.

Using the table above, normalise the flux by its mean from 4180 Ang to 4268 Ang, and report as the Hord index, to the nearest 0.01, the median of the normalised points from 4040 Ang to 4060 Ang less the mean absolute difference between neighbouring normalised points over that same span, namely 0.89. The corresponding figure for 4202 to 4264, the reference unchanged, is 0.91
